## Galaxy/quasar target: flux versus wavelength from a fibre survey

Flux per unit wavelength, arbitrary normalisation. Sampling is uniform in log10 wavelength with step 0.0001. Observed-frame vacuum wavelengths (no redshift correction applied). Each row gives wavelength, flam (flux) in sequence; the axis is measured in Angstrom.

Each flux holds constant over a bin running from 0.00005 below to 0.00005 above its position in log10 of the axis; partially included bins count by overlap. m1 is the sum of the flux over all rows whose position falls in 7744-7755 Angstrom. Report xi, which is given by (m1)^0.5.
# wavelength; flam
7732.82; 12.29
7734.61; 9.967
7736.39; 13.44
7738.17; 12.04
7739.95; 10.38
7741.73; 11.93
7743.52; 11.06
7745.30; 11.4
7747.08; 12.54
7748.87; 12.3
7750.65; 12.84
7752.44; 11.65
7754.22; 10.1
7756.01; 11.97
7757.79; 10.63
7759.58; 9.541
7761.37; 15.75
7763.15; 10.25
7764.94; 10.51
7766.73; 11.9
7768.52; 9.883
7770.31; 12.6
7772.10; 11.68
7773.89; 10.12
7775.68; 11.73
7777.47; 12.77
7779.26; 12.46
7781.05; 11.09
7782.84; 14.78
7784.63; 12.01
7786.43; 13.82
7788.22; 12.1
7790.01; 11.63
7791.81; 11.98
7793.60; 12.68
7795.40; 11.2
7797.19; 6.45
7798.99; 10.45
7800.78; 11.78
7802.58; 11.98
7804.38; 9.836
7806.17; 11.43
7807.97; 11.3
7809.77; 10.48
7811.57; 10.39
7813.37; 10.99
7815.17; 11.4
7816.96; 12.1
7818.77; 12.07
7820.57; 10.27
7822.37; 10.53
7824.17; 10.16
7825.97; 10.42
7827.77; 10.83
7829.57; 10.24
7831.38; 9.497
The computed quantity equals 8.4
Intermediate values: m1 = 71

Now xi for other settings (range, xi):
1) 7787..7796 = 7.7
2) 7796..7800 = 4.1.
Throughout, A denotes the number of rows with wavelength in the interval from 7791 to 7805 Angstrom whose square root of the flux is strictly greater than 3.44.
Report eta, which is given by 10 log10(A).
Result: 5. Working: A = 3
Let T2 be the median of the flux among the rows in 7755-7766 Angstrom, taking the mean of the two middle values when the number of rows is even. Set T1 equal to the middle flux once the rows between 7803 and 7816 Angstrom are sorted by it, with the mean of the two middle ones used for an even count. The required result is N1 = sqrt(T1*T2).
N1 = 10.8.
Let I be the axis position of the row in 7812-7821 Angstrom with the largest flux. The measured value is 7816.96 Angstrom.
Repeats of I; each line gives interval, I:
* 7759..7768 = 7761.37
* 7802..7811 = 7802.58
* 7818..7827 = 7818.77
